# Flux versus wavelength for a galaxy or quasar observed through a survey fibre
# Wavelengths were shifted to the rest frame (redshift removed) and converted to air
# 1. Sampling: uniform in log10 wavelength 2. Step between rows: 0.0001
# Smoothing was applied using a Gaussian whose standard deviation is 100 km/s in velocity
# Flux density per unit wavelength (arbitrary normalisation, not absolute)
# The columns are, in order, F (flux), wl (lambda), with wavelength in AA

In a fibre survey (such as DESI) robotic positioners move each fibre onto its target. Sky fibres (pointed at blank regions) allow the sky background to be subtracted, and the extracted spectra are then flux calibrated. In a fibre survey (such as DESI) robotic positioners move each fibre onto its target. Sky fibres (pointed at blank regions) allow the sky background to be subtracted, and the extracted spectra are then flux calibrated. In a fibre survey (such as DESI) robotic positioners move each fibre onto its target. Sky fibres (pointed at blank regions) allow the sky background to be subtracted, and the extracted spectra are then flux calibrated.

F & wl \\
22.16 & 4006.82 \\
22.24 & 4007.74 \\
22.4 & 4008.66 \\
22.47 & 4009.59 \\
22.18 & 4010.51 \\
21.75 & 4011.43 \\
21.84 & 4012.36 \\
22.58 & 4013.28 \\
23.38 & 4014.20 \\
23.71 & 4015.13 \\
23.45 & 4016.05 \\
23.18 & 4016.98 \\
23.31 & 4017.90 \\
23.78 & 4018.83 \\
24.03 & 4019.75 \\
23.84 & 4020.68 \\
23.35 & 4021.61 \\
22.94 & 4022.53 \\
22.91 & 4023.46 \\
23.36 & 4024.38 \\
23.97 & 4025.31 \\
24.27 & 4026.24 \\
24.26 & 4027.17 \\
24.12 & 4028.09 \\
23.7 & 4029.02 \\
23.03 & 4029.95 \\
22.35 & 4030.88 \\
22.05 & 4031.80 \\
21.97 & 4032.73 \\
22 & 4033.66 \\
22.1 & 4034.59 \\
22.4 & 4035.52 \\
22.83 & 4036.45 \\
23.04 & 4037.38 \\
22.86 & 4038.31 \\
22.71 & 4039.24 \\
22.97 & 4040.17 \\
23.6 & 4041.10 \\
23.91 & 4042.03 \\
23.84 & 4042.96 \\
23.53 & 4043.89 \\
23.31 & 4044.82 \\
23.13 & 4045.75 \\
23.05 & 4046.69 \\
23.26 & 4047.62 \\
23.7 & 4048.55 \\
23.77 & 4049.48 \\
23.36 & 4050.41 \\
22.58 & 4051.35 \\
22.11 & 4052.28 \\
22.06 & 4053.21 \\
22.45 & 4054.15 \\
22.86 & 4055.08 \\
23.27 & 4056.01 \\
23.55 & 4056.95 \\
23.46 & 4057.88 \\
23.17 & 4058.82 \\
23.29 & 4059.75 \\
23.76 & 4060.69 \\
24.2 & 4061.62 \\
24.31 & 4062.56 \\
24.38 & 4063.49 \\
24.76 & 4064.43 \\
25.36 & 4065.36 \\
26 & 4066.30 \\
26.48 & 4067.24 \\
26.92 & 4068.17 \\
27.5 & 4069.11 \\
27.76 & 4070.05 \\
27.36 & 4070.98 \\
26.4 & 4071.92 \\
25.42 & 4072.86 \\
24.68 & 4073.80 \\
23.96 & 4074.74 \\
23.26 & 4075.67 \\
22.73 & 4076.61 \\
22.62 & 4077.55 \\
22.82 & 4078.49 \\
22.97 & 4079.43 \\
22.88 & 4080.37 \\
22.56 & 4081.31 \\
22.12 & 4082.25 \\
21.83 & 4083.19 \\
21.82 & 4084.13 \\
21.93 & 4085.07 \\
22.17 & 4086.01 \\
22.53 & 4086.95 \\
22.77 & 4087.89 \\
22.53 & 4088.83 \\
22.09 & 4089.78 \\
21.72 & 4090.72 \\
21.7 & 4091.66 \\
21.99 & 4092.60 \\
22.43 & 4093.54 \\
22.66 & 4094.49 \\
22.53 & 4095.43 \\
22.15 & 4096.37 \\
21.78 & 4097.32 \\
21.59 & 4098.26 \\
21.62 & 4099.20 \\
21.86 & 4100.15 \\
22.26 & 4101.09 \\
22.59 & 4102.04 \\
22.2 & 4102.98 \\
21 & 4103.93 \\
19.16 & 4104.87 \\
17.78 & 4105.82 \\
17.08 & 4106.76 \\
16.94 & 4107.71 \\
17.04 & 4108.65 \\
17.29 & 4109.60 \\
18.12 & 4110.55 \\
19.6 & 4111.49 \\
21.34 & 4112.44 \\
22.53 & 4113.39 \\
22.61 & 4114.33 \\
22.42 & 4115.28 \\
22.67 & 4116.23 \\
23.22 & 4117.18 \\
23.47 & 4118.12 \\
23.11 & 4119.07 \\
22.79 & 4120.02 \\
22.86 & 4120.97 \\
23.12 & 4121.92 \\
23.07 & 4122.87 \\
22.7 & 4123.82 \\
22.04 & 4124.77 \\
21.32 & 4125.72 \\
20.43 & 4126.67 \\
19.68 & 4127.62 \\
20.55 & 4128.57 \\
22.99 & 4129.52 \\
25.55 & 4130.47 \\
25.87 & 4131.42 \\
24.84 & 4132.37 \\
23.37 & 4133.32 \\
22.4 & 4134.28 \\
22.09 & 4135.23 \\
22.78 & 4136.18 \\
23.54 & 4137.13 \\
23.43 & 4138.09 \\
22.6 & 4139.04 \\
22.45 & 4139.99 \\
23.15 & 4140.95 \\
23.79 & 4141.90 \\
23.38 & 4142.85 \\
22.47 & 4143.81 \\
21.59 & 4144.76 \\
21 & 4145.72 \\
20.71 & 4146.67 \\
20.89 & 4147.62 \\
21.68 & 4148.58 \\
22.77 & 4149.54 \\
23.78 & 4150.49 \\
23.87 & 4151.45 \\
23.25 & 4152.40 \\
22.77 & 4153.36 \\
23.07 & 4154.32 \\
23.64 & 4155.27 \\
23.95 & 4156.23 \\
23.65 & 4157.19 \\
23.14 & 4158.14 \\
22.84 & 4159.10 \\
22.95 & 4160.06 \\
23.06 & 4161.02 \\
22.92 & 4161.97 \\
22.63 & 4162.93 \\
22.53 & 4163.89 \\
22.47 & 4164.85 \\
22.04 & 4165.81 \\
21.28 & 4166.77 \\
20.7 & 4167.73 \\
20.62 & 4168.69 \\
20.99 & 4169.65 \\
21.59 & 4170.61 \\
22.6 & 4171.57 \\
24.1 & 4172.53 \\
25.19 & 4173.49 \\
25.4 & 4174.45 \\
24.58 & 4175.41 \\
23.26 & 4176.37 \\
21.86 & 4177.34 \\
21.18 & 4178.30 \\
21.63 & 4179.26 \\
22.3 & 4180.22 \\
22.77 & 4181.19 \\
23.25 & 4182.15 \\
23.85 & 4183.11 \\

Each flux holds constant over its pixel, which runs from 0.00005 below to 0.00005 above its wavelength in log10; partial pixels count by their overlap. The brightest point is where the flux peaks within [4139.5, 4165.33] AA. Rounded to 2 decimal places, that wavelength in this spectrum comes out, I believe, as 4156.23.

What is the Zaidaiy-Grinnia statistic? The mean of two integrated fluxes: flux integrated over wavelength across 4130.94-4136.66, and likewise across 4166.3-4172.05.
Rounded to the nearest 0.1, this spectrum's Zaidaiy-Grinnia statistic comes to 128.6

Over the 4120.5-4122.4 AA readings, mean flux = 23.0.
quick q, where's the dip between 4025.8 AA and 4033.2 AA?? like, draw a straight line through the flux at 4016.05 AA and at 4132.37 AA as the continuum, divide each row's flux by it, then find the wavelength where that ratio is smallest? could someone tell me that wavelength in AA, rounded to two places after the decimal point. 4032.73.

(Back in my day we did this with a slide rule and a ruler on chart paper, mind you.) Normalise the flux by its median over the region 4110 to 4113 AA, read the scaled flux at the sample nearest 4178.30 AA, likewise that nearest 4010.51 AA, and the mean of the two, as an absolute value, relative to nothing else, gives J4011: 1.11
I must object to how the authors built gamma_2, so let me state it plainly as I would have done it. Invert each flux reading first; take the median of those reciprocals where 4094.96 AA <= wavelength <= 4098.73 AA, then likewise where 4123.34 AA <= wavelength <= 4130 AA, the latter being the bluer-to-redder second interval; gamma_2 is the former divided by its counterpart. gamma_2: 0.97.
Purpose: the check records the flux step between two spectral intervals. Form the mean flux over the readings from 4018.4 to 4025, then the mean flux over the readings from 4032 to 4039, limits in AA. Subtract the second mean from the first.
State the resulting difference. 1.0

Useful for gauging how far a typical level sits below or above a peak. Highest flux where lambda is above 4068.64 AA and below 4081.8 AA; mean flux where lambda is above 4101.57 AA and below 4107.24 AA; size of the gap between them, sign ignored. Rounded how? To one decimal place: 7.8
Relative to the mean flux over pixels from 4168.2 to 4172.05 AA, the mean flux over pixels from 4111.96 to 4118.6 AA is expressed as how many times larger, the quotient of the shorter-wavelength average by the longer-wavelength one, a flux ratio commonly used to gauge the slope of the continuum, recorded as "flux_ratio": 1.05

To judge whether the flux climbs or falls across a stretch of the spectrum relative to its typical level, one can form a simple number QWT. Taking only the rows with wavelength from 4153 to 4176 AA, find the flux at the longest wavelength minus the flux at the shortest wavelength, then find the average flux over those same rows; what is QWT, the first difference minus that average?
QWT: -21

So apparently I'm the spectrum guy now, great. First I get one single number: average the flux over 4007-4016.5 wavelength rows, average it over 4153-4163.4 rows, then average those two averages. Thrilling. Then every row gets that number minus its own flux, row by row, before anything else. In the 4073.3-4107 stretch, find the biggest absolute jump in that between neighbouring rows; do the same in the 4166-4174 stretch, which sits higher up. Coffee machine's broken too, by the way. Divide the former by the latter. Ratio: 1.2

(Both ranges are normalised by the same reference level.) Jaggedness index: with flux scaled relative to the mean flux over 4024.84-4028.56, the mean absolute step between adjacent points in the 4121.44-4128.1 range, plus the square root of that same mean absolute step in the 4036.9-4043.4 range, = 0.129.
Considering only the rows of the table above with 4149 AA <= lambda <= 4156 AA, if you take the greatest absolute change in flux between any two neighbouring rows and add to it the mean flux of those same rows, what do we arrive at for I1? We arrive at 24.3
